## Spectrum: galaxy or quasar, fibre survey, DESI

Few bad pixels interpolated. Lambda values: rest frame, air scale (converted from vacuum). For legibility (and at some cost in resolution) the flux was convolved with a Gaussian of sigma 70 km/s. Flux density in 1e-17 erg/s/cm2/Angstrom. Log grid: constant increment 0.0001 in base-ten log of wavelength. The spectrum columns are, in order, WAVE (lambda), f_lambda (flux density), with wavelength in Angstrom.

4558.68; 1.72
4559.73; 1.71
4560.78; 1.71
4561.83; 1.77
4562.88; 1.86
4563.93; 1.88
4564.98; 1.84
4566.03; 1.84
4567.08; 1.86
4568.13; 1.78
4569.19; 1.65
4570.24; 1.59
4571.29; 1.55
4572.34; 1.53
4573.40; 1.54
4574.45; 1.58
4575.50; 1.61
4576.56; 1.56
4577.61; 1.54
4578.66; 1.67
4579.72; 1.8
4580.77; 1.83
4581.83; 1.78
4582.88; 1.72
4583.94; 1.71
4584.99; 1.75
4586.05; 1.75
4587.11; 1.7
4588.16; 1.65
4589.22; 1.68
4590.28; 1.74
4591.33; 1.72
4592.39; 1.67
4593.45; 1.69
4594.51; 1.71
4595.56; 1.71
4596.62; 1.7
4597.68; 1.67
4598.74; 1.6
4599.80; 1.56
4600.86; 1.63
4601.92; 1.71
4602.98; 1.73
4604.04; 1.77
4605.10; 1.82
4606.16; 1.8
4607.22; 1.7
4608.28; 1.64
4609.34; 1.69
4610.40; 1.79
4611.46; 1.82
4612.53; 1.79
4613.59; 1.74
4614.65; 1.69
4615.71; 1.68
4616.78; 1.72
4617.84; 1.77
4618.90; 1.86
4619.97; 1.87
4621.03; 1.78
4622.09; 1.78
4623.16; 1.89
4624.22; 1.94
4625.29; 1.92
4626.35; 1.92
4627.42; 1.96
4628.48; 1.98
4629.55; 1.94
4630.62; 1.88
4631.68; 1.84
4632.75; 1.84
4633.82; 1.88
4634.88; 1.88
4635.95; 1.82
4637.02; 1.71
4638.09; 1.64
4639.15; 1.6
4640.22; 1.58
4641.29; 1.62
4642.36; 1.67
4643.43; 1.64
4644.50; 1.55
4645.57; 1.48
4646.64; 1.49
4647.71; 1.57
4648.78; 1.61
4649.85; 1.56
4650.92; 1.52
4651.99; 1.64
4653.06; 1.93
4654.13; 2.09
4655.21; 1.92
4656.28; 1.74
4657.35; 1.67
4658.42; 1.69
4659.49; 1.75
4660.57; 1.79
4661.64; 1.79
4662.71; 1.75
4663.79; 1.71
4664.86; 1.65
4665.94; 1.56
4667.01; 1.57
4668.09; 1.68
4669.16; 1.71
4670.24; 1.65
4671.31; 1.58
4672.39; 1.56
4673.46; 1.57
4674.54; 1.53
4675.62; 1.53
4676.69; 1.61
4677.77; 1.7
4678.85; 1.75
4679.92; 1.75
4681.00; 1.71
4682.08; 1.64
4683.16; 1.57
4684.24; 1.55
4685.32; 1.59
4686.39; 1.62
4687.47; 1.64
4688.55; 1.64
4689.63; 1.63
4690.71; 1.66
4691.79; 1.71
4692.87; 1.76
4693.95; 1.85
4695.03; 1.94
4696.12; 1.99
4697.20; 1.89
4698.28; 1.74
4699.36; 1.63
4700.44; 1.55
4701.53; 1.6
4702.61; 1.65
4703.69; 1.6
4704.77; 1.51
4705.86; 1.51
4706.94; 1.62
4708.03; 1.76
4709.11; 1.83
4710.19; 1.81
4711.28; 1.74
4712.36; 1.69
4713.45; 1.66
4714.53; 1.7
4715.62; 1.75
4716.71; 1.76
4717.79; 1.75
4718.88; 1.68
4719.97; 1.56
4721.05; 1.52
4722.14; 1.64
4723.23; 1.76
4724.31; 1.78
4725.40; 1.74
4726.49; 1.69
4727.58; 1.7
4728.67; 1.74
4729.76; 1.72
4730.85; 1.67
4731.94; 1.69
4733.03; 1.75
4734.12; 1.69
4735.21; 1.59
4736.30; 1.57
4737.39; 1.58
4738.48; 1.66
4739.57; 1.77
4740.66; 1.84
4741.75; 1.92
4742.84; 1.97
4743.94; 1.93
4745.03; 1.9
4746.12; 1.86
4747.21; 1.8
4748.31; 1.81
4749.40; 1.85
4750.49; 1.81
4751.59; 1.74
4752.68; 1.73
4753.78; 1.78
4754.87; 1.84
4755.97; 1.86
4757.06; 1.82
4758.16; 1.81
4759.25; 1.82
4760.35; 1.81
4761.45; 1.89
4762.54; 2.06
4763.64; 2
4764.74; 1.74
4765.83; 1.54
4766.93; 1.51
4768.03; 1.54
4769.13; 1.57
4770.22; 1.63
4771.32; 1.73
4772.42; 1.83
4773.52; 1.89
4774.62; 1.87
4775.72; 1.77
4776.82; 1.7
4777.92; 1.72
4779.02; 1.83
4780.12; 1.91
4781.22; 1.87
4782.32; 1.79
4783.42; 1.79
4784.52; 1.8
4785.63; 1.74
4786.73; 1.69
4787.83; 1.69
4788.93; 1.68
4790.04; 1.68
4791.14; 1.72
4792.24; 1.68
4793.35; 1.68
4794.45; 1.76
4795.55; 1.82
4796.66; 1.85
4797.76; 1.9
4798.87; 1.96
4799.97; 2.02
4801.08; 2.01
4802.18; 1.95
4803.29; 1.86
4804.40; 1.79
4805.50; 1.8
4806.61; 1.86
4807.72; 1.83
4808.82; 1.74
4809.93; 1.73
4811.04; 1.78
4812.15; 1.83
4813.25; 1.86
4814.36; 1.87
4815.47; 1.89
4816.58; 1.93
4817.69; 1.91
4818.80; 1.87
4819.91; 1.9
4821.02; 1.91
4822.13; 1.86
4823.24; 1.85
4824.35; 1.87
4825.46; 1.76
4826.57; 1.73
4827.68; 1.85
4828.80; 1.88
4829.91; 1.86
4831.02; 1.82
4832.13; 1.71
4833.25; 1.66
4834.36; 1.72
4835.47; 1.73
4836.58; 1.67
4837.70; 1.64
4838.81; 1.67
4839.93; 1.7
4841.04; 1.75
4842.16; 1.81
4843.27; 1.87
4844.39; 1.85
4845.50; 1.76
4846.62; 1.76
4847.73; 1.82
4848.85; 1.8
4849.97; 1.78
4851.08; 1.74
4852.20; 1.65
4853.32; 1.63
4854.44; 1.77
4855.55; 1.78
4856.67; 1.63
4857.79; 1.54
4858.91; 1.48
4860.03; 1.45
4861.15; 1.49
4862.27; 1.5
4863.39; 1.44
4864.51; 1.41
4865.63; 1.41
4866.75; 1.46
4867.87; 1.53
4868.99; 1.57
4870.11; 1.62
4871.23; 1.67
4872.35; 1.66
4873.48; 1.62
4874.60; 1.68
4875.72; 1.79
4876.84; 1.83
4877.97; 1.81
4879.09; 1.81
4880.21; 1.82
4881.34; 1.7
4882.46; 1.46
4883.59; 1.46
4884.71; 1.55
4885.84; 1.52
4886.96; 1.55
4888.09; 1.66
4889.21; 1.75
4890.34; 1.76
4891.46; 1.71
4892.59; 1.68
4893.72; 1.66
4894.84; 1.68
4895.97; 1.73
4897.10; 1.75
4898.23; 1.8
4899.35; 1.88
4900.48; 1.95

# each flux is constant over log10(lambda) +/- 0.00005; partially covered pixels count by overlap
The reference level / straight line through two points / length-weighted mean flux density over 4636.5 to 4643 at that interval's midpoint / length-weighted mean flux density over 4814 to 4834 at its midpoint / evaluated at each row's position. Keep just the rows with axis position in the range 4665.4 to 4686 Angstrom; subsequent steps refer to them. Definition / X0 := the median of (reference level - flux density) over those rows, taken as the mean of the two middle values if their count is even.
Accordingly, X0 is 0.09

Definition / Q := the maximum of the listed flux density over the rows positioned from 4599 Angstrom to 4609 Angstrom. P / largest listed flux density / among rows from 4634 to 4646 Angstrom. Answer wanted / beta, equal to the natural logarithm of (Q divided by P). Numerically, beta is -0.03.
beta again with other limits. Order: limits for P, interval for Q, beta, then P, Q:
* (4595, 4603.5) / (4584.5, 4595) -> 0.01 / 1.73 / 1.75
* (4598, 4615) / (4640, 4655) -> 0.14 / 1.82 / 2.09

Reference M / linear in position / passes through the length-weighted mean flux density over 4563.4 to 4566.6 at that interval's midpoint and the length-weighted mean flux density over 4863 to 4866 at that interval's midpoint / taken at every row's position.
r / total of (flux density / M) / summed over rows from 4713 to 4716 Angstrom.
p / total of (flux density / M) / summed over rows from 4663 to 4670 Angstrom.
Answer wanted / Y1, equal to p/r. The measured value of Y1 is 1.9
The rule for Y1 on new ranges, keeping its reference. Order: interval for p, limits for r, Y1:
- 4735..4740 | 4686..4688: 2.6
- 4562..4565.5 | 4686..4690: 0.8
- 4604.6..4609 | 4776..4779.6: 1.1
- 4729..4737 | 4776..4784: 0.9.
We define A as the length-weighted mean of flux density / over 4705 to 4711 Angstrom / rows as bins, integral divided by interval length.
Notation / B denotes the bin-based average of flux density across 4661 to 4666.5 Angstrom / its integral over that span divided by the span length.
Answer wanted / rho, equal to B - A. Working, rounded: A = 1.70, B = 1.69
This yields 0.0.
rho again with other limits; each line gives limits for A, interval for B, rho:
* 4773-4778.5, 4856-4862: -0.3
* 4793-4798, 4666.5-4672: -0.2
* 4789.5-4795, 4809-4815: 0.1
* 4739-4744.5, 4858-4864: -0.4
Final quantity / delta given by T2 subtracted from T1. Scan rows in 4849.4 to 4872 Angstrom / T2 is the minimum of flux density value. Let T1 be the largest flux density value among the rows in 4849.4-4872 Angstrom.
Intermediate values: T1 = 1.78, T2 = 1.41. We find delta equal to 0.37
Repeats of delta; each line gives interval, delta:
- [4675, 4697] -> 0.46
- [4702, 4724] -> 0.32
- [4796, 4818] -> 0.29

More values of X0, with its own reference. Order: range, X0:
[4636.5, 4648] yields 0.04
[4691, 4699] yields -0.15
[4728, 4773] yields -0.02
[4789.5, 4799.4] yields 0.05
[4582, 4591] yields -0.14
